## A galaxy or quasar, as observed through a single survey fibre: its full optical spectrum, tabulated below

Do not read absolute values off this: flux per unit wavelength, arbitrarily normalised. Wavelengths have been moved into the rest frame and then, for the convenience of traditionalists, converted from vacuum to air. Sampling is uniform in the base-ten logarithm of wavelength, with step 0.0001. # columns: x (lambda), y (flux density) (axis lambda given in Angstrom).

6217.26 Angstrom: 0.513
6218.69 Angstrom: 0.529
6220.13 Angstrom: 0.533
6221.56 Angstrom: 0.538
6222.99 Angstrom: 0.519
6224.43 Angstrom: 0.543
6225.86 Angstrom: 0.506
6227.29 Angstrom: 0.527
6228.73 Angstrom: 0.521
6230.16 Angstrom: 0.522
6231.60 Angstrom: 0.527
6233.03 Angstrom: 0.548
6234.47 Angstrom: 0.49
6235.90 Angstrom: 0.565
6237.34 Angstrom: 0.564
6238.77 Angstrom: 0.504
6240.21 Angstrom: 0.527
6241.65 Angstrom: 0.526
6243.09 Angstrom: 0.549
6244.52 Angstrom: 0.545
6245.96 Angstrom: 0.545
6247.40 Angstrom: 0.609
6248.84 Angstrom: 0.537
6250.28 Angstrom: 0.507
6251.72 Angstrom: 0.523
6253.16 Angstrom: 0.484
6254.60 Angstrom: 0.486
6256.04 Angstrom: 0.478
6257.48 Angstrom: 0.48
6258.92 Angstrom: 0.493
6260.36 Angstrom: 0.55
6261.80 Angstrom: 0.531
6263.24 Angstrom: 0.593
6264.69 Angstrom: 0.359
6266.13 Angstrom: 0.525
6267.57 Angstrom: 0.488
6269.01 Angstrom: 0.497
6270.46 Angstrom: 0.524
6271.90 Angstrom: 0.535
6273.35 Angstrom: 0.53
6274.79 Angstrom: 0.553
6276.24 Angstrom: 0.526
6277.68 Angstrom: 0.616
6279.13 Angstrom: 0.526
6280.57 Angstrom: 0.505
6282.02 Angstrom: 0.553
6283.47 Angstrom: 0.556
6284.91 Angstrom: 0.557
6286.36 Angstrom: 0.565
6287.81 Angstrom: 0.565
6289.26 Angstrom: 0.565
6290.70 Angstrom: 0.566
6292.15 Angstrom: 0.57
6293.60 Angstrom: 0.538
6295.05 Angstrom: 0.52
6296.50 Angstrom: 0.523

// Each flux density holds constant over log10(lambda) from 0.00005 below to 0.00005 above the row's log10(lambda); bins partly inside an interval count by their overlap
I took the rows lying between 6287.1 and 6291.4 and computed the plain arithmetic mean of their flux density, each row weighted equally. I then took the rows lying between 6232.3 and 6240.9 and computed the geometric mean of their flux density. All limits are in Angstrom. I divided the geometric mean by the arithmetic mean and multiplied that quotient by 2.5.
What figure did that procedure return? 2.35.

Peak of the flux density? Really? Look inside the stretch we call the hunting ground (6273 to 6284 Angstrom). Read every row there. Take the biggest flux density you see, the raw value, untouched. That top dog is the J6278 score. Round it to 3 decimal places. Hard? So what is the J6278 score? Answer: 0.616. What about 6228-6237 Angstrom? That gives 0.565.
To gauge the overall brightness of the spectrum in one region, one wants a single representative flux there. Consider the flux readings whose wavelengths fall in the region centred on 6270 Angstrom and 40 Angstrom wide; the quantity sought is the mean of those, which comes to 0.524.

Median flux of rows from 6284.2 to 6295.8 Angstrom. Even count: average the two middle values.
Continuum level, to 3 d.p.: 0.565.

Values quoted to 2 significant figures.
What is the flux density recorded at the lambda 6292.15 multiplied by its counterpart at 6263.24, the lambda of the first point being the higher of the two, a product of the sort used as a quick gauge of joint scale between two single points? 0.34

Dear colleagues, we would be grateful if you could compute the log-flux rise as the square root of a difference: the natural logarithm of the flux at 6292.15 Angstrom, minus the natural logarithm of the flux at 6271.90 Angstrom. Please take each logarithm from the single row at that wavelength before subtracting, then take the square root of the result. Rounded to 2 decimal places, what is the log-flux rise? 0.25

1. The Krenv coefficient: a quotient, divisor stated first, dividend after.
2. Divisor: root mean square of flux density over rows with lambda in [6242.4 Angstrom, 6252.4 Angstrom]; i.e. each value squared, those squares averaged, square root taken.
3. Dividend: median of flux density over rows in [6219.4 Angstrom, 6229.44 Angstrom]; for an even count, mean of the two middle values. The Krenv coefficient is 0.97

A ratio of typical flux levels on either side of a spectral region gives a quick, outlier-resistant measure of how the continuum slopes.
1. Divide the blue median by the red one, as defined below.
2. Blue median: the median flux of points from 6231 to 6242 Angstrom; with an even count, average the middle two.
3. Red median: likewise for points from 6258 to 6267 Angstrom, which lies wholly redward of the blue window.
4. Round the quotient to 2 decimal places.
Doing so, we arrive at 1.00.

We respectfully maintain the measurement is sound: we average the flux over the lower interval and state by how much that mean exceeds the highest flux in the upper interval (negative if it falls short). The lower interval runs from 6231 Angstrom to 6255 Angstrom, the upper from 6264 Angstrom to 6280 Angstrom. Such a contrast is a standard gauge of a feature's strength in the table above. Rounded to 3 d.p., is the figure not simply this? -0.084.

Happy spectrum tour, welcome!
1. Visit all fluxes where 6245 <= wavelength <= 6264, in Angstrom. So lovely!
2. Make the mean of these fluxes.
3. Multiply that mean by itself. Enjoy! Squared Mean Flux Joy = 0.275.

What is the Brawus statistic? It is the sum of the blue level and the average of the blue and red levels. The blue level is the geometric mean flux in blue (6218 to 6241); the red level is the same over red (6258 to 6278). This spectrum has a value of 1.05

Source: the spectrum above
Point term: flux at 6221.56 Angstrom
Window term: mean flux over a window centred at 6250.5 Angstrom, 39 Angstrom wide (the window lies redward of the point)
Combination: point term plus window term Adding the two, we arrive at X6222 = 1.06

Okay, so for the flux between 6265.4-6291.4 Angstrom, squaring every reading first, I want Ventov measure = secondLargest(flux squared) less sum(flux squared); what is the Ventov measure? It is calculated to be -5.0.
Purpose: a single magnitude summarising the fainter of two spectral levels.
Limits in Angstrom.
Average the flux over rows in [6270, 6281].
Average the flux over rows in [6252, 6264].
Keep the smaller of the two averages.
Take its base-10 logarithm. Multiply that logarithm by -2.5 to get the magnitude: 0.727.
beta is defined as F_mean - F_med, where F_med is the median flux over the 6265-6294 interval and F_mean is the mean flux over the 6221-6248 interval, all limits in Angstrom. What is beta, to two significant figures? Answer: -0.010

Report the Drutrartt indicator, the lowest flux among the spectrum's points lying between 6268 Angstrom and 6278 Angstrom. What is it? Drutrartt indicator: 0.497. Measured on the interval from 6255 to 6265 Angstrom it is 0.359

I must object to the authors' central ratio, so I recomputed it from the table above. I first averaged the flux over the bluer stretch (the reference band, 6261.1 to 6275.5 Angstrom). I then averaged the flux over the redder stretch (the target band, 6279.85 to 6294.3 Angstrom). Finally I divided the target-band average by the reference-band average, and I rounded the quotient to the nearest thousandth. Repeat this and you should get 1.079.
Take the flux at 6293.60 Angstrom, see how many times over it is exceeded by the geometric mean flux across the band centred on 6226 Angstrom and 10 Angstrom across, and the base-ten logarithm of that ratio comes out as -0.01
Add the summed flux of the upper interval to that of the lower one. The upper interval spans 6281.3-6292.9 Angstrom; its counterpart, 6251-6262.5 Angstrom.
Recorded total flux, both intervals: 8.5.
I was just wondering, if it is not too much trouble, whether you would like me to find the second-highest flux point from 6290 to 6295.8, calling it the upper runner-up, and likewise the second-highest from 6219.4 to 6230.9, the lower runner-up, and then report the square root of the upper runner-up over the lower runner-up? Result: 1.03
